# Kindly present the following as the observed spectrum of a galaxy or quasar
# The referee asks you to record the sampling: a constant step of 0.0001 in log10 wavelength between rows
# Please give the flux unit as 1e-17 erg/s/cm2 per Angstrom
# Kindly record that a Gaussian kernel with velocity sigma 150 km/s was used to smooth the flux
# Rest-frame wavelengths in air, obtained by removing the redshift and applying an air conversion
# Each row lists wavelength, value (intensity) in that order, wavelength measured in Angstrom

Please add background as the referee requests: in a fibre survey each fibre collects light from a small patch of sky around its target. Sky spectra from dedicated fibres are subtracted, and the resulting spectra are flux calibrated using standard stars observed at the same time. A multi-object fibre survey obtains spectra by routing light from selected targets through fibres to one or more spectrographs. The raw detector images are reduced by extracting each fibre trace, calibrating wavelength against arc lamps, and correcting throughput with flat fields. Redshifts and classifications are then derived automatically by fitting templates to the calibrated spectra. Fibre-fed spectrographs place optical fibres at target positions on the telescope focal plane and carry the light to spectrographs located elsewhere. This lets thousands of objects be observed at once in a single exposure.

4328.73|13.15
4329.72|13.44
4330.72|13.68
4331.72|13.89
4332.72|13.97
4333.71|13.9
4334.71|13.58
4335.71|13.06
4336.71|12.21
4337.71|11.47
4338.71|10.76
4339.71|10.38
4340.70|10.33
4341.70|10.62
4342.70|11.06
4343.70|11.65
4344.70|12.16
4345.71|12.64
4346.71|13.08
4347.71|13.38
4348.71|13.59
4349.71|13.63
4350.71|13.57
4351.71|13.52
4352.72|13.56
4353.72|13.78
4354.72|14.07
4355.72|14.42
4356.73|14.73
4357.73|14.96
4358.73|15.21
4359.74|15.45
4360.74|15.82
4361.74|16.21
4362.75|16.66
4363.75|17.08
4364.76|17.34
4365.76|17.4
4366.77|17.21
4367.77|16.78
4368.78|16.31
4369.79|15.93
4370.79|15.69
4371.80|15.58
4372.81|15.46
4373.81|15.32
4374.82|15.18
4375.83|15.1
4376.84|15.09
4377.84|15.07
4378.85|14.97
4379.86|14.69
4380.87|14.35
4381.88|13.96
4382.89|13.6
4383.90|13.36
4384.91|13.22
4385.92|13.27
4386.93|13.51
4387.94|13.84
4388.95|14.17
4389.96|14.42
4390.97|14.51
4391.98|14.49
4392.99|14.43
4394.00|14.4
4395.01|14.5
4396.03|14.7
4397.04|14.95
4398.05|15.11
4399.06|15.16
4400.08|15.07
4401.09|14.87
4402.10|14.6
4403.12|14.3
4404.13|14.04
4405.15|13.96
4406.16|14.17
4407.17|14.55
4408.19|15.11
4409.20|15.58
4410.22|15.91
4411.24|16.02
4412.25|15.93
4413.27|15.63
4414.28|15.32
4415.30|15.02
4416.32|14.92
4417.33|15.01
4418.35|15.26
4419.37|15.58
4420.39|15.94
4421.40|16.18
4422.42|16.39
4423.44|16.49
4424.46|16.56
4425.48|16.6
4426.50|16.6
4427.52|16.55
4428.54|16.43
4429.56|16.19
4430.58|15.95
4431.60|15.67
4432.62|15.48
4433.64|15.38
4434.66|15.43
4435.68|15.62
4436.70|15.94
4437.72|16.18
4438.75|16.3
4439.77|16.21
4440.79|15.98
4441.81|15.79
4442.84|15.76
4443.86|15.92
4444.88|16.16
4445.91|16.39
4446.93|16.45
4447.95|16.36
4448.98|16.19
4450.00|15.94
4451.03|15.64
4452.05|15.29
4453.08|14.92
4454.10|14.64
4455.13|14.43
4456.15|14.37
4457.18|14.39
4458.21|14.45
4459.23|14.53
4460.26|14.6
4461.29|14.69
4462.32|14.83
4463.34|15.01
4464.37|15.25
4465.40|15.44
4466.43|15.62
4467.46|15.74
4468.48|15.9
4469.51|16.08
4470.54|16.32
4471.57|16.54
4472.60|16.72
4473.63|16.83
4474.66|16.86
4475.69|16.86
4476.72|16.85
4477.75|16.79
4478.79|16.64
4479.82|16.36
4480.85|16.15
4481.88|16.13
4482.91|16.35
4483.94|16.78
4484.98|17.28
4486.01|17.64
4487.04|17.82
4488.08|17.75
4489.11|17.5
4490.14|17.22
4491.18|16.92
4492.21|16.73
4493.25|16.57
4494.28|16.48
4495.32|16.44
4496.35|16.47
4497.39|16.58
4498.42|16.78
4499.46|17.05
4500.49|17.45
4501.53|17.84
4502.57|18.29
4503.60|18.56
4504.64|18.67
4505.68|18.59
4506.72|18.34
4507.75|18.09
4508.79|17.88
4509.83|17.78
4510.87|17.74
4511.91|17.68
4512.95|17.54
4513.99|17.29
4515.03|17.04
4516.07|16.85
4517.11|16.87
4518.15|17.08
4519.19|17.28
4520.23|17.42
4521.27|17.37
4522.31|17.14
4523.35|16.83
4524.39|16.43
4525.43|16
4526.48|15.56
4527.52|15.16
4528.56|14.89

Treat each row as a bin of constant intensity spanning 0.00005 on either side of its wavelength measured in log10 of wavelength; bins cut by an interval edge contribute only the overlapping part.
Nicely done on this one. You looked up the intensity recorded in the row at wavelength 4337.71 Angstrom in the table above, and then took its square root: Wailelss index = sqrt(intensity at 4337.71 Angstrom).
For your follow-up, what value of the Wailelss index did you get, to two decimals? 3.39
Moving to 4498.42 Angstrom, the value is 4.10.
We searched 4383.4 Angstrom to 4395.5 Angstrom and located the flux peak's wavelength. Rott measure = 4390.97 Angstrom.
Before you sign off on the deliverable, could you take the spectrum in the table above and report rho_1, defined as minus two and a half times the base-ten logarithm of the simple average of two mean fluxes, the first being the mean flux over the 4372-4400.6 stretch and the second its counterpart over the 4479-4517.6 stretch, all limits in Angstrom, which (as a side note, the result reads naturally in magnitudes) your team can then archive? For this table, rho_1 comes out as -3.00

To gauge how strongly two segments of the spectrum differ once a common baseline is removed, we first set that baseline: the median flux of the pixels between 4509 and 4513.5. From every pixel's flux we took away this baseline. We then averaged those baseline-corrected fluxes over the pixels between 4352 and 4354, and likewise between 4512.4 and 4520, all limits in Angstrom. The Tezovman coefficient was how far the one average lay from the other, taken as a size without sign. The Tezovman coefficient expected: 3.5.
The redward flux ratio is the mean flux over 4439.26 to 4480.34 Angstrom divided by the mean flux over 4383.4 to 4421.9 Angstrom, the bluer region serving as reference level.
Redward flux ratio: 1.07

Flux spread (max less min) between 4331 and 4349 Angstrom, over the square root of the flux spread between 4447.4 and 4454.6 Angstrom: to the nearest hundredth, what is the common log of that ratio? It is 0.44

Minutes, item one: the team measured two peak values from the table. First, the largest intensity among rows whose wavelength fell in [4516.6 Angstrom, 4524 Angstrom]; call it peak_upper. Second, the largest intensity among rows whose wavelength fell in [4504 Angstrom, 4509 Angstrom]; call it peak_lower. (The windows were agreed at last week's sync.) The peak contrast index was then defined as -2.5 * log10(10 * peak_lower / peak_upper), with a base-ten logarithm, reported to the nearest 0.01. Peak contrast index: -2.58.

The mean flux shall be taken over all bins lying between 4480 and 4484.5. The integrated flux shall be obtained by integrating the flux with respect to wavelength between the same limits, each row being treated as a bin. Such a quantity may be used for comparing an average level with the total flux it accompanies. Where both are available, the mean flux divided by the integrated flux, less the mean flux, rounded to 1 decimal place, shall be -16.1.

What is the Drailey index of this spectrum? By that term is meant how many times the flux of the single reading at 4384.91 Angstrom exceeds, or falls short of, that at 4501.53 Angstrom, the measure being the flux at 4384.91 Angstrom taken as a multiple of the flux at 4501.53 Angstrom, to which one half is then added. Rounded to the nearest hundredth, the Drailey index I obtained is 1.24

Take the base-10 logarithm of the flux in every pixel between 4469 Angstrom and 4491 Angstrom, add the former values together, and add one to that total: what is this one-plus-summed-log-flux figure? 26.7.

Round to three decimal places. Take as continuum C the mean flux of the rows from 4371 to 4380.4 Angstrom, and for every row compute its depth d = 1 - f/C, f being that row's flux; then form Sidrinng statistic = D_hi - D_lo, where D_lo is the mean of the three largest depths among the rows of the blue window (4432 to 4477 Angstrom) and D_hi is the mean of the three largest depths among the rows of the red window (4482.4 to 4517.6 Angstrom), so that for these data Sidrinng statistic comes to -0.133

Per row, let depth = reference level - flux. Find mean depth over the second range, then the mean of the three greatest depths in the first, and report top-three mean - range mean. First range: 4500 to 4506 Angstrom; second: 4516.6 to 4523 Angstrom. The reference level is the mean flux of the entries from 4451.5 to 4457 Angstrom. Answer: -0.67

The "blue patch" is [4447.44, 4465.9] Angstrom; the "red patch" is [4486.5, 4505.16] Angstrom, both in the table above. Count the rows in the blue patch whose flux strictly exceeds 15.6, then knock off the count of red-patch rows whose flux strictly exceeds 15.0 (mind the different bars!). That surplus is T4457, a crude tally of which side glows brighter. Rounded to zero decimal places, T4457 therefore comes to -14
